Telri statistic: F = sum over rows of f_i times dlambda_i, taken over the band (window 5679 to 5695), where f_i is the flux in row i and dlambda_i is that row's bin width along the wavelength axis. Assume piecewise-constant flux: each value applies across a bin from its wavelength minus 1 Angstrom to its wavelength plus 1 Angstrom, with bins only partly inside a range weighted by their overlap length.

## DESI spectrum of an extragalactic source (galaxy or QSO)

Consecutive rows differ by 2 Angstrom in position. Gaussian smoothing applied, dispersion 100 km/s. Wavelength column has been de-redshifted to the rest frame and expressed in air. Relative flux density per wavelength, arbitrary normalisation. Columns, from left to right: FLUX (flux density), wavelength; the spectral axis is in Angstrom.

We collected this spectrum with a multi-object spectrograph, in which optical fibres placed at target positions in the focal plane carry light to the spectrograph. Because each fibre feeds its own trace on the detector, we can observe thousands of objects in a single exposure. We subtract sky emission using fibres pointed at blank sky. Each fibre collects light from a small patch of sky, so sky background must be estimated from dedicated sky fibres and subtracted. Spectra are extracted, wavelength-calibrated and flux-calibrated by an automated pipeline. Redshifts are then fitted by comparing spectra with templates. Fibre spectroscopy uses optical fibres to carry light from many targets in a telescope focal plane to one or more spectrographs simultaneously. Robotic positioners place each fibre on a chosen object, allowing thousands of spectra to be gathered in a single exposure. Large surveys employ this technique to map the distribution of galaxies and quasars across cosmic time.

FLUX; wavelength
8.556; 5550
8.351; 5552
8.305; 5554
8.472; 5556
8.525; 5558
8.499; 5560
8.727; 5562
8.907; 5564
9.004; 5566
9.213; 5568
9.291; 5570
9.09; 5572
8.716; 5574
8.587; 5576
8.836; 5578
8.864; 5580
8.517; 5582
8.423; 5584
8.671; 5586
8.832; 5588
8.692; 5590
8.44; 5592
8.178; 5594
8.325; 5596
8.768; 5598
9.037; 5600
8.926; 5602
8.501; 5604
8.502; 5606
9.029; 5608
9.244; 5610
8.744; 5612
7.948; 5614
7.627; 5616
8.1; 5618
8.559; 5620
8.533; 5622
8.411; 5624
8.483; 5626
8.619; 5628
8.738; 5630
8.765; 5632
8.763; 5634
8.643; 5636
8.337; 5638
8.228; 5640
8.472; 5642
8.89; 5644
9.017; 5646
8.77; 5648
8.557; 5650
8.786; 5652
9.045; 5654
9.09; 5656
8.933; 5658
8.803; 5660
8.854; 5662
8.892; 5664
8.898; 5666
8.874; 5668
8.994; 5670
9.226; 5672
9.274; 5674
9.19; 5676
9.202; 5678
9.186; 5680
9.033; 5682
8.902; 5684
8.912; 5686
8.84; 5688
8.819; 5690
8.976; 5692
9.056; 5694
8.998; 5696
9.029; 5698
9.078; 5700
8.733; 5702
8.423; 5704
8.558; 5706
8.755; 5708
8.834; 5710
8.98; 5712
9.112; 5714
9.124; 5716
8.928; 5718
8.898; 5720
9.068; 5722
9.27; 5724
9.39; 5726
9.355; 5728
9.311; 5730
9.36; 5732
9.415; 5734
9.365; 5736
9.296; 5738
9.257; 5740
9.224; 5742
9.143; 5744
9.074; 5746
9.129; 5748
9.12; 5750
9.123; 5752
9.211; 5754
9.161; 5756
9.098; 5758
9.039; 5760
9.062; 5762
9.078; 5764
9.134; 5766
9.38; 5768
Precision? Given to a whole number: 143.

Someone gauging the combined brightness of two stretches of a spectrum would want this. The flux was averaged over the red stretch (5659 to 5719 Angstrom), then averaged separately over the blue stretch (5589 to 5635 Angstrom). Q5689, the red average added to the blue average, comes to 17.5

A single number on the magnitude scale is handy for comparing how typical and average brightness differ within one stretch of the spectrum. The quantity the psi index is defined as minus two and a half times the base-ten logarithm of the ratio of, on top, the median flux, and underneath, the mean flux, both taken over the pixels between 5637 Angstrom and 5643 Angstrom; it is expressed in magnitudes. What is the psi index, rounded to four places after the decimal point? 0.0011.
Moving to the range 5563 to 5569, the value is 0.0045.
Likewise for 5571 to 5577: 0.0101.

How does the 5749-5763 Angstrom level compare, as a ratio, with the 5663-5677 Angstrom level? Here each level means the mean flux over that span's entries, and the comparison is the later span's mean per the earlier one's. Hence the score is 1.01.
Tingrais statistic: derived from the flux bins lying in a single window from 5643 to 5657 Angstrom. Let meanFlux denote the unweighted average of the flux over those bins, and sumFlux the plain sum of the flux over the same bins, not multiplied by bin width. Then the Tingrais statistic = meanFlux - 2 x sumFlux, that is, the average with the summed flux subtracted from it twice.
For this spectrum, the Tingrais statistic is -115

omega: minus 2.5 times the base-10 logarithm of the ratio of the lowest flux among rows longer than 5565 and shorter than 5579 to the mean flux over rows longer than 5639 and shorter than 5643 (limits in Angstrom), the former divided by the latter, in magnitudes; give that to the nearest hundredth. -0.03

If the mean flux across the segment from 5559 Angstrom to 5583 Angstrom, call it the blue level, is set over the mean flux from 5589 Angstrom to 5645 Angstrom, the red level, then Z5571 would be 1.04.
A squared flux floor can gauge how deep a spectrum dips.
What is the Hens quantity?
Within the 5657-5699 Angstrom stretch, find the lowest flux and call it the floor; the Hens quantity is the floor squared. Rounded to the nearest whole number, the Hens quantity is 77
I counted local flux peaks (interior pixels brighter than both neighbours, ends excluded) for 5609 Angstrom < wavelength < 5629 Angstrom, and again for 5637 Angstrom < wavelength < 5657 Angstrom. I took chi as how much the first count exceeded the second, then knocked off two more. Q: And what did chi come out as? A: -2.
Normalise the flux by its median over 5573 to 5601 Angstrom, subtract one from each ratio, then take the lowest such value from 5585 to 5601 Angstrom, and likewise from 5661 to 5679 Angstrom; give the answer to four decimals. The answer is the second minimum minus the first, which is 0.0779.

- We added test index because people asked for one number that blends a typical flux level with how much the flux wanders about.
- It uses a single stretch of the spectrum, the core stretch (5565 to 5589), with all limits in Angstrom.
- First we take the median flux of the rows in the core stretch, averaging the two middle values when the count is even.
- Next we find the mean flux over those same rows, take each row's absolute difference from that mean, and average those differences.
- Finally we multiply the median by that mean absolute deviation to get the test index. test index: 1.9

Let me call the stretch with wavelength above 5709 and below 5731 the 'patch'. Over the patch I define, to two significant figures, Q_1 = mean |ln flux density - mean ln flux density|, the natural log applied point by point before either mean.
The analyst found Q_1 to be 0.017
